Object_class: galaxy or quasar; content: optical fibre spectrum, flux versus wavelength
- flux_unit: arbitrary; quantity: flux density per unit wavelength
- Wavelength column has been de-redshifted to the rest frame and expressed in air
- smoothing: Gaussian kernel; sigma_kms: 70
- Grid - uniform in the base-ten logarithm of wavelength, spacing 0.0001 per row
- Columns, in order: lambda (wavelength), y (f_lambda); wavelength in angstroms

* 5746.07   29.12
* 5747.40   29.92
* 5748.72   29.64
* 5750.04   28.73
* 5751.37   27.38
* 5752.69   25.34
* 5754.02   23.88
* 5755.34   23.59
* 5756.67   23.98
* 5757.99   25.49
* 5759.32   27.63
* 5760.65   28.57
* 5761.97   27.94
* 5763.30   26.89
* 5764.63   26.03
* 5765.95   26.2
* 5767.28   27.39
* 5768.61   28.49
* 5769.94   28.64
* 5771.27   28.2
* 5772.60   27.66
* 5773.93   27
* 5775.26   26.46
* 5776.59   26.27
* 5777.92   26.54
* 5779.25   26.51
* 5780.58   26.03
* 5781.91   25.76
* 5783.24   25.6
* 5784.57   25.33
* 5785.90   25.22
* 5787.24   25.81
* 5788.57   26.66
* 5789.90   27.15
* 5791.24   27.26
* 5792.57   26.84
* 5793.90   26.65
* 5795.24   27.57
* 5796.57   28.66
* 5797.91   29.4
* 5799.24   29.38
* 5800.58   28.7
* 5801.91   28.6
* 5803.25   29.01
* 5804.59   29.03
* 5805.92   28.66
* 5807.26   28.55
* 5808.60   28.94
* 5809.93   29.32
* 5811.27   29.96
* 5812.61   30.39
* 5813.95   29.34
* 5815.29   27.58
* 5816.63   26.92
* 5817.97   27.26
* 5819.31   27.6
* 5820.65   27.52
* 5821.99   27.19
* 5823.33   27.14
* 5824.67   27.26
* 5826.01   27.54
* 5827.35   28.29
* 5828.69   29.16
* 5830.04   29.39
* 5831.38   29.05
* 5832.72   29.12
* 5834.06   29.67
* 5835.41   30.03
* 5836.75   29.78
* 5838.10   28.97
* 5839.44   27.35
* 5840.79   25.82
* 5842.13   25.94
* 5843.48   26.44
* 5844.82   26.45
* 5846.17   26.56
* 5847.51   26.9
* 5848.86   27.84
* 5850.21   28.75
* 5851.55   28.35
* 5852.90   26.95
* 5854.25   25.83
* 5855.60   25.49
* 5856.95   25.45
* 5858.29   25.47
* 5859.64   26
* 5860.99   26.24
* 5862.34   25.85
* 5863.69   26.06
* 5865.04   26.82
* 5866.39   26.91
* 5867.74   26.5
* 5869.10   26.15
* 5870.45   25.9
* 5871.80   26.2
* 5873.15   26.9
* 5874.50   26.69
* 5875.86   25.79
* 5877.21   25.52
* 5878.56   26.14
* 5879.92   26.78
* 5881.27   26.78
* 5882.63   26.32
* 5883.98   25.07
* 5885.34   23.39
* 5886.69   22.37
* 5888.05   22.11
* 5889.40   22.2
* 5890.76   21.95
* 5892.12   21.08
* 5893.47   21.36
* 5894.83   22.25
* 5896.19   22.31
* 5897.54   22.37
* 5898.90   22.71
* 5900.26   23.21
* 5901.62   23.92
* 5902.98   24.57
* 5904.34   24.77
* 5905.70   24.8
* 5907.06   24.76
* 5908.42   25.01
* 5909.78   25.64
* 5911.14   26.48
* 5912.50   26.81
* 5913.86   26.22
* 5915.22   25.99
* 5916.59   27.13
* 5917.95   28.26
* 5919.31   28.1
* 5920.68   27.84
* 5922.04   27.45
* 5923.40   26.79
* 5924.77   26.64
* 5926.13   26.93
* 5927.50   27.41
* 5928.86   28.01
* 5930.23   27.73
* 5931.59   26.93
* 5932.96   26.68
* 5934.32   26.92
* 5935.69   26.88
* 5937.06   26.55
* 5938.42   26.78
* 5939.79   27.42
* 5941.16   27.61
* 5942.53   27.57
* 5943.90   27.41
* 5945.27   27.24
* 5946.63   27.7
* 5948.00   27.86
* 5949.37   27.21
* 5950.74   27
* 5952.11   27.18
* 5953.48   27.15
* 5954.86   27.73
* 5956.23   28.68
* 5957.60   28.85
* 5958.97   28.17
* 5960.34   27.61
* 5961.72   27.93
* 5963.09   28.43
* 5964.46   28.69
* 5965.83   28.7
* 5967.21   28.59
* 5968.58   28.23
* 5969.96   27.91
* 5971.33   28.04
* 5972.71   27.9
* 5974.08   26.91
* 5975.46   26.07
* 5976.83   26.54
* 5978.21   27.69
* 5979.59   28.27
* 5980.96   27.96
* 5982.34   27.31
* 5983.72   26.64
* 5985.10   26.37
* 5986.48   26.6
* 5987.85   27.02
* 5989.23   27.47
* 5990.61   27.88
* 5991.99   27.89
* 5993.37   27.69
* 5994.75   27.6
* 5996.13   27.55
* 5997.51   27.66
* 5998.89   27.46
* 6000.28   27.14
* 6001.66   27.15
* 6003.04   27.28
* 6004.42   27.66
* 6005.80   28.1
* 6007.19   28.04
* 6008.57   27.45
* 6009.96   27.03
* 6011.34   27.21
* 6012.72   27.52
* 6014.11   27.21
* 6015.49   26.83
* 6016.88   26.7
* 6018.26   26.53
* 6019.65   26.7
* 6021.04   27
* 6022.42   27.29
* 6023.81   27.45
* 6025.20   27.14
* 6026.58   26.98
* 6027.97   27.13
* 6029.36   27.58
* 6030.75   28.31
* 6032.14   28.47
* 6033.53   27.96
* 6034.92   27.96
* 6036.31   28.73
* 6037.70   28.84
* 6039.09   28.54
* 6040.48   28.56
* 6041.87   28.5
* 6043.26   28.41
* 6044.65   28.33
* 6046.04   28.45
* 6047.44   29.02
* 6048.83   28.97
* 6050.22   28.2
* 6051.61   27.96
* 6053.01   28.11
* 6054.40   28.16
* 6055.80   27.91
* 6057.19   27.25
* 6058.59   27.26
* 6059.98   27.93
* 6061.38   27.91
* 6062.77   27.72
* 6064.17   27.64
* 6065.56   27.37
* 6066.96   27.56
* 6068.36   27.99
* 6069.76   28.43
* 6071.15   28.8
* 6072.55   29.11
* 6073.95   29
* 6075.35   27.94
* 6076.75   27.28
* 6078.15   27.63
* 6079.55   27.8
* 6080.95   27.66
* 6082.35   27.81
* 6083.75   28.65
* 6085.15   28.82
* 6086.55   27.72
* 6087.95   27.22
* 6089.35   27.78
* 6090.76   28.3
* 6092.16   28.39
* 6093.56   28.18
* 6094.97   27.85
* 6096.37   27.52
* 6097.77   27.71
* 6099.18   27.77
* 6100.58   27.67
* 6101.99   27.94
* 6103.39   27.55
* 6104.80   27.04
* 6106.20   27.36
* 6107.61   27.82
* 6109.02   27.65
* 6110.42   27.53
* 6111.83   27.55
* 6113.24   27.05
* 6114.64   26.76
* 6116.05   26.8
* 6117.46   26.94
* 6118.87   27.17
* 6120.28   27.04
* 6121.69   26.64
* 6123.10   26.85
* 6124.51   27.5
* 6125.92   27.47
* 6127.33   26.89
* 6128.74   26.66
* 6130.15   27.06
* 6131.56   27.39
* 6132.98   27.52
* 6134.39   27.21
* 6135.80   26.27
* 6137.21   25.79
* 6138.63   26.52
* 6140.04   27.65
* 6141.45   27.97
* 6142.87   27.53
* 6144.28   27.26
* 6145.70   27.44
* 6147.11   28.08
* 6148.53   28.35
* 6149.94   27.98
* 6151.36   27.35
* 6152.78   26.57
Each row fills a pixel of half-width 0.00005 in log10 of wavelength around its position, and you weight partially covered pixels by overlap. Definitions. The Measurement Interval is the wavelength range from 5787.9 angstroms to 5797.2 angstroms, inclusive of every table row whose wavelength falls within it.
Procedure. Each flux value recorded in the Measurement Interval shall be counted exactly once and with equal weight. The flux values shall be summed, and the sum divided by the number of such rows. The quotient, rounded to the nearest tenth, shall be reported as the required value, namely 27.3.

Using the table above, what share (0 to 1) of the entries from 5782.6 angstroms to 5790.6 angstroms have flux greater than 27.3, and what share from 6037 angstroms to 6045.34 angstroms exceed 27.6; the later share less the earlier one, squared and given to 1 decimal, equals 1.0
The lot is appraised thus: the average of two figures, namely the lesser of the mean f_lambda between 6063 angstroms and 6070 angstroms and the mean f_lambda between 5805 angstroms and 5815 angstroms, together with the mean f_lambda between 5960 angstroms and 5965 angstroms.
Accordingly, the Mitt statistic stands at 28.0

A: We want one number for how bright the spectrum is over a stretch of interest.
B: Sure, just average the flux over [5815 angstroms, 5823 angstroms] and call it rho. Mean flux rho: 27.3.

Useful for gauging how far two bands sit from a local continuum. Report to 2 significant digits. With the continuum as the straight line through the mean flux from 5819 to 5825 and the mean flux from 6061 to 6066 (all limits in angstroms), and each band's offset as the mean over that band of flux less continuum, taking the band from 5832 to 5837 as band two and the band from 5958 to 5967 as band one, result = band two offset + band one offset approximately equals 3.0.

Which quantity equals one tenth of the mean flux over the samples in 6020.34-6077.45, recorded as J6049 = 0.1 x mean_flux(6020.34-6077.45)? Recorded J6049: 2.80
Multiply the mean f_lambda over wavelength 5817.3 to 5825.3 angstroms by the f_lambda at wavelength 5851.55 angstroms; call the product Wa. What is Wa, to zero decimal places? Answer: 775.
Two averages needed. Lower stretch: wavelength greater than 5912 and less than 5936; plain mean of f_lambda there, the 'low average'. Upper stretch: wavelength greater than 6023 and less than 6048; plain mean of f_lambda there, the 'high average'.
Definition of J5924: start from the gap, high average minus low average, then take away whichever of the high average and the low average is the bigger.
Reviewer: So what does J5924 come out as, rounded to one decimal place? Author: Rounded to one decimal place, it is -27.2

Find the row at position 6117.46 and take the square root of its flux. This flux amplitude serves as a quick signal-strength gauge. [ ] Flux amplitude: 5.19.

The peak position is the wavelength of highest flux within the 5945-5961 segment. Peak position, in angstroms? 5957.60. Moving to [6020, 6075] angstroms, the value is 6072.55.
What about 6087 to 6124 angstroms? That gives 6092.16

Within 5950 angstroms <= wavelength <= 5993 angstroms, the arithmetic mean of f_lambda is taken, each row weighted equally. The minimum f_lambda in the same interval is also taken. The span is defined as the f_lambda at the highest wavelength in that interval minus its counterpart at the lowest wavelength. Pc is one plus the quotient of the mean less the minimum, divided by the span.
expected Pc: 2.8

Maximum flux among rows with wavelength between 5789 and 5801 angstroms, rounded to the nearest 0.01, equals 29.40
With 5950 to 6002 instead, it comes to 28.85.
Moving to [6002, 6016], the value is 28.10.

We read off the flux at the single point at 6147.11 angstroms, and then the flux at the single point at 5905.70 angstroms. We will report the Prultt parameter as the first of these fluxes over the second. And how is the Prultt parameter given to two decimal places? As 1.13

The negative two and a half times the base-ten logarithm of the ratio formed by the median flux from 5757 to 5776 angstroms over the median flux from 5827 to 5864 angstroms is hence -0.023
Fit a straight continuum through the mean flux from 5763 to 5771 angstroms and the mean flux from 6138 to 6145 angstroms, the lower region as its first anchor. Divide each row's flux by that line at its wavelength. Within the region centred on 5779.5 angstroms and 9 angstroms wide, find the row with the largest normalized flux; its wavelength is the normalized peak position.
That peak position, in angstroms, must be 5777.92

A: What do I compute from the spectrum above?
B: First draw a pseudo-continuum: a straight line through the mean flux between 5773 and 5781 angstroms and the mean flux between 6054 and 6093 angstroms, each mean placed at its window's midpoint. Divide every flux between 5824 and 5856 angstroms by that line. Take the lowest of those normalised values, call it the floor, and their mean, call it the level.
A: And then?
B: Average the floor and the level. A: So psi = 0.99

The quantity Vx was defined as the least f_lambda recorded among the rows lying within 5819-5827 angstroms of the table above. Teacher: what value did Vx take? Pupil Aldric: 27.14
